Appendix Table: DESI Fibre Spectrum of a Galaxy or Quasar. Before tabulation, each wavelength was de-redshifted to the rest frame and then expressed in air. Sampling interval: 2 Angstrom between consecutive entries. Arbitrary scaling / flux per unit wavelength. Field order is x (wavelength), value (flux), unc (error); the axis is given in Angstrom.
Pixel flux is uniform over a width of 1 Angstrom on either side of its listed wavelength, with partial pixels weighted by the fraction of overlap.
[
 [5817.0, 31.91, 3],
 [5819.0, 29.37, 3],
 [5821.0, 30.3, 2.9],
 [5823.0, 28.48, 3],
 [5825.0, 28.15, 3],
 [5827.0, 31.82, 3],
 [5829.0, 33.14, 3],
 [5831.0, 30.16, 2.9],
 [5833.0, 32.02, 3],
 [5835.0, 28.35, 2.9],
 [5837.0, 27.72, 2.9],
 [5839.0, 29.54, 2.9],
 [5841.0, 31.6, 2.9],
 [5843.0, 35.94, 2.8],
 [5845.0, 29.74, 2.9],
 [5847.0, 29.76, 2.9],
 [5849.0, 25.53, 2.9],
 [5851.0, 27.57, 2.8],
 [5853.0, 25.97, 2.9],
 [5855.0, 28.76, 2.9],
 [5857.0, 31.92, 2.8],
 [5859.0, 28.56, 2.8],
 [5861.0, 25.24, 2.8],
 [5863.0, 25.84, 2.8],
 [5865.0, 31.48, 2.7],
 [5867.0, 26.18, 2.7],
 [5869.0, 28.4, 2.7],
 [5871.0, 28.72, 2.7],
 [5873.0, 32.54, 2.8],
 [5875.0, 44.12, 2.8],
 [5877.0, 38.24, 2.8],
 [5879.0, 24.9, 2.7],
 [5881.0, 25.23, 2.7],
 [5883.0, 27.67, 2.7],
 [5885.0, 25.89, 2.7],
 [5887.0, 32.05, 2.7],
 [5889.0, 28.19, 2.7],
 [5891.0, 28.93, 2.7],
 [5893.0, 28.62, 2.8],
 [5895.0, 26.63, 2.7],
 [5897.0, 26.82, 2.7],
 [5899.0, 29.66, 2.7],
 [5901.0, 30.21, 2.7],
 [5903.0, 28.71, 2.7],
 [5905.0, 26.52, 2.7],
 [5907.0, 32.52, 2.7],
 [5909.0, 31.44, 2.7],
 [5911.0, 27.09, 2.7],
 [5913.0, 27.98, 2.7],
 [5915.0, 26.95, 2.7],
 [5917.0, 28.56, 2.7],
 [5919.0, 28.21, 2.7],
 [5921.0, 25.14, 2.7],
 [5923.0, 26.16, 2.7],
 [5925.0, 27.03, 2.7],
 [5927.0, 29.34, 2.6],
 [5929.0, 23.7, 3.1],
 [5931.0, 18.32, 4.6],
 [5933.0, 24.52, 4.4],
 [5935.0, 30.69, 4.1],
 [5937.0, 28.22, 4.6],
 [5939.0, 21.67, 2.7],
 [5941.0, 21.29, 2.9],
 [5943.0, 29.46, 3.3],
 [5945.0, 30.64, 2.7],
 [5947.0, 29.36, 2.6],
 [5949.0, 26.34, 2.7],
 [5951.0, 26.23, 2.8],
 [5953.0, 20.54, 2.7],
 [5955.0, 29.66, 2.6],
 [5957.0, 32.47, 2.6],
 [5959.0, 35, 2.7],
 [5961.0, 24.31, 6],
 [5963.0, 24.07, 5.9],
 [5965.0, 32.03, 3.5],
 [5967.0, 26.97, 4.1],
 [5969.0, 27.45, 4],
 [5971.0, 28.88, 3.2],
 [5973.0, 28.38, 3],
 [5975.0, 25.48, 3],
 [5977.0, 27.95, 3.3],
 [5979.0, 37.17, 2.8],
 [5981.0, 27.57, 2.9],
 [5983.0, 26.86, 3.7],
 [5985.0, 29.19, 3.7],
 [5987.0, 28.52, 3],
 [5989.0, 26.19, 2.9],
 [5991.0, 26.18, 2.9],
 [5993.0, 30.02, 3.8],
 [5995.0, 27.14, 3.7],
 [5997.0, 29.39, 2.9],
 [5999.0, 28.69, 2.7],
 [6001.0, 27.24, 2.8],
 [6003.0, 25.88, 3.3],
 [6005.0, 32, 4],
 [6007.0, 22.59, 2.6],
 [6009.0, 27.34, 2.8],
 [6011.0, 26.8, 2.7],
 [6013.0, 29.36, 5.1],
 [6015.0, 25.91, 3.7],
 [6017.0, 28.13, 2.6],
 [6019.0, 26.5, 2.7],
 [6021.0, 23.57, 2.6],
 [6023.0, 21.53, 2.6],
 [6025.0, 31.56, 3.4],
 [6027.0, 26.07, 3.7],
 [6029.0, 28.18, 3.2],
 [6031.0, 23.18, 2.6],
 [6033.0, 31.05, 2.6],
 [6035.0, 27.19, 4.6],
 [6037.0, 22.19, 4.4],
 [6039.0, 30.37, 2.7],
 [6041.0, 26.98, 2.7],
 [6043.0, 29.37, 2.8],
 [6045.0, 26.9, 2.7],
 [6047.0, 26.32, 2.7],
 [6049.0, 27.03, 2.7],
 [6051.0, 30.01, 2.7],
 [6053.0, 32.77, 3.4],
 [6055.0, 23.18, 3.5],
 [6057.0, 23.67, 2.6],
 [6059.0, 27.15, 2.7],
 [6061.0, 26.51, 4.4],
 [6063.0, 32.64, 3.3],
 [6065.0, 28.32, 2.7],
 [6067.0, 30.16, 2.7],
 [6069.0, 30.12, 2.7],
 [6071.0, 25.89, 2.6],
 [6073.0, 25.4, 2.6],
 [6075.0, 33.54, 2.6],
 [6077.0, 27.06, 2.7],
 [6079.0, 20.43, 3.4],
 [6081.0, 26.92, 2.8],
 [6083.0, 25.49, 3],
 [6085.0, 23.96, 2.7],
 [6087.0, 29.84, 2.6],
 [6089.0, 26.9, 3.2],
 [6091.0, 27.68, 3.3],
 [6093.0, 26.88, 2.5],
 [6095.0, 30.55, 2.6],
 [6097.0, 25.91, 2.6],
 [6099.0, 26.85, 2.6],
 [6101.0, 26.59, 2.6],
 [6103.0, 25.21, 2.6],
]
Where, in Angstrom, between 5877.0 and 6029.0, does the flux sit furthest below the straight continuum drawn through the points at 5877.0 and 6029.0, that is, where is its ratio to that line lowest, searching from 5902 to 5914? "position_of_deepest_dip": 5905.0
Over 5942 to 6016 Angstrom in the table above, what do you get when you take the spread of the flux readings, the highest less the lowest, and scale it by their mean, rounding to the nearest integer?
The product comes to 467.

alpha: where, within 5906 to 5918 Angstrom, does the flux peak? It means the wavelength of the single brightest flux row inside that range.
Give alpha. 5907.0 Angstrom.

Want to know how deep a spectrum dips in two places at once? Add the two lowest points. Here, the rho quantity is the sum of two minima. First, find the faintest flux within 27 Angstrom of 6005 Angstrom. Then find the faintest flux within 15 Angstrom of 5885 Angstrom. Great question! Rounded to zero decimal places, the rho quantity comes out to 46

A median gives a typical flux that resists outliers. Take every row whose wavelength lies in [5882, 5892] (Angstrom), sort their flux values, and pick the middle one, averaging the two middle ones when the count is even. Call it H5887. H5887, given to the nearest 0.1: 28.2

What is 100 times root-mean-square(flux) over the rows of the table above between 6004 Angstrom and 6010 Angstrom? 2758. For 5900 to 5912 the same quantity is 2950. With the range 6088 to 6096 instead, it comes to 2804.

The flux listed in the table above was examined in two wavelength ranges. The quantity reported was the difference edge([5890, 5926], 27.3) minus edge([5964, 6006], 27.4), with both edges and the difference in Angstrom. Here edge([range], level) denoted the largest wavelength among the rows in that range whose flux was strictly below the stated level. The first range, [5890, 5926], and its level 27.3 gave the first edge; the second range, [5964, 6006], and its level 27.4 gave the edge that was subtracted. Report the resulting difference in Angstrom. -78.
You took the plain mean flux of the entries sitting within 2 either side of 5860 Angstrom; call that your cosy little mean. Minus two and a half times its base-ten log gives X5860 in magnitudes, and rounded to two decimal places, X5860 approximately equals -3.57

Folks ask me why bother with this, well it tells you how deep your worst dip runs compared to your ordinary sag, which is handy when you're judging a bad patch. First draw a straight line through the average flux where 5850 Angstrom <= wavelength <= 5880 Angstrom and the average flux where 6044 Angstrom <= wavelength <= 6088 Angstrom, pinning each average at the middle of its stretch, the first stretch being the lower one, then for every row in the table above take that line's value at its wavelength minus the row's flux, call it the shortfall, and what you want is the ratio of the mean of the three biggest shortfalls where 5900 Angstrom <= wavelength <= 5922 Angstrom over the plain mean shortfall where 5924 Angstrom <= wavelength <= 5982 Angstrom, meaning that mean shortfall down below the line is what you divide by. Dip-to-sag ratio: 2.2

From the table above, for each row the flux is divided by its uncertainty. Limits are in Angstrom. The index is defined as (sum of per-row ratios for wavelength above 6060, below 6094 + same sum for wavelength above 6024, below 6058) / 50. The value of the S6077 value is 6.4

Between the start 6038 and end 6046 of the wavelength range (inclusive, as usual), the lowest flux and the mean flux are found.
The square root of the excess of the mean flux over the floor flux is 1.2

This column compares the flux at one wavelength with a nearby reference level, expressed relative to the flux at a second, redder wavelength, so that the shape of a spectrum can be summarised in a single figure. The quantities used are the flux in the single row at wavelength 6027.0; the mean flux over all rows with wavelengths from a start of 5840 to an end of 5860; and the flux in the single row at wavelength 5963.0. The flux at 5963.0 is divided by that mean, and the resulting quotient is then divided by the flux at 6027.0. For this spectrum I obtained 0.031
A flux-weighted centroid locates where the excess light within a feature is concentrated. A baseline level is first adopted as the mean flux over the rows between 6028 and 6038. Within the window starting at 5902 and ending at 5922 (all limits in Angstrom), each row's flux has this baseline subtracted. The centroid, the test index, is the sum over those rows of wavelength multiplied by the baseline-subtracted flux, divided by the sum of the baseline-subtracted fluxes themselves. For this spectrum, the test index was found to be 5909.3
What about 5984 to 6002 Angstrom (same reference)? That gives 5993.0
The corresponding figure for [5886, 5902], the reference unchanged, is 5893.3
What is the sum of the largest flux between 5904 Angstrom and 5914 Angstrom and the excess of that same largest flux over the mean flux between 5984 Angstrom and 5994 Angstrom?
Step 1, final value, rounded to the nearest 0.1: 37.0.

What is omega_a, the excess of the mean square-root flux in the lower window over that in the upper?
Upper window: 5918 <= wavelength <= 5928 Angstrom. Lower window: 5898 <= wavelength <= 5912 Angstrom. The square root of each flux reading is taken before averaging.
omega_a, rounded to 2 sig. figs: 0.21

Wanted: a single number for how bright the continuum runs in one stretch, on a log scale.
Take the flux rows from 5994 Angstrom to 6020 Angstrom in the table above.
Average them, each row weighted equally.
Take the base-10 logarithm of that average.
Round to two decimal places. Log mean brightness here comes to 1.44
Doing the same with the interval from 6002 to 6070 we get 1.44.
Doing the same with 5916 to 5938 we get 1.42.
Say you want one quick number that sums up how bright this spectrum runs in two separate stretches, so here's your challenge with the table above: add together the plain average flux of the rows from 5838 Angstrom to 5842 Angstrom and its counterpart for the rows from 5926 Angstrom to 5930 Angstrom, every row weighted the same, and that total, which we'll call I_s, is 57.1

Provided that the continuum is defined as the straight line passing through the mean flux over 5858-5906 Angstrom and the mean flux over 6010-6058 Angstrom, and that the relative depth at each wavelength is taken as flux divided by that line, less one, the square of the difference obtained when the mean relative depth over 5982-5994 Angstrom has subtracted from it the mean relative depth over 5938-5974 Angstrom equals 0.0008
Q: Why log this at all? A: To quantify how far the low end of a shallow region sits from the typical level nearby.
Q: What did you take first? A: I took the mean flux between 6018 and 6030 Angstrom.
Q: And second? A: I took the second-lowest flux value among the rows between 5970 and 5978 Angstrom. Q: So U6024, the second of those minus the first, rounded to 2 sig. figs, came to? 1.7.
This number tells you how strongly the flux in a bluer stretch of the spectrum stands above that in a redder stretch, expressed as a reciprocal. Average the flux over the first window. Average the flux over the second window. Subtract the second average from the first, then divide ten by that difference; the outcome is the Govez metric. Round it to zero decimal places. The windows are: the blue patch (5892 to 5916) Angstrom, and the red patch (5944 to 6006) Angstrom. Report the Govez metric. 36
